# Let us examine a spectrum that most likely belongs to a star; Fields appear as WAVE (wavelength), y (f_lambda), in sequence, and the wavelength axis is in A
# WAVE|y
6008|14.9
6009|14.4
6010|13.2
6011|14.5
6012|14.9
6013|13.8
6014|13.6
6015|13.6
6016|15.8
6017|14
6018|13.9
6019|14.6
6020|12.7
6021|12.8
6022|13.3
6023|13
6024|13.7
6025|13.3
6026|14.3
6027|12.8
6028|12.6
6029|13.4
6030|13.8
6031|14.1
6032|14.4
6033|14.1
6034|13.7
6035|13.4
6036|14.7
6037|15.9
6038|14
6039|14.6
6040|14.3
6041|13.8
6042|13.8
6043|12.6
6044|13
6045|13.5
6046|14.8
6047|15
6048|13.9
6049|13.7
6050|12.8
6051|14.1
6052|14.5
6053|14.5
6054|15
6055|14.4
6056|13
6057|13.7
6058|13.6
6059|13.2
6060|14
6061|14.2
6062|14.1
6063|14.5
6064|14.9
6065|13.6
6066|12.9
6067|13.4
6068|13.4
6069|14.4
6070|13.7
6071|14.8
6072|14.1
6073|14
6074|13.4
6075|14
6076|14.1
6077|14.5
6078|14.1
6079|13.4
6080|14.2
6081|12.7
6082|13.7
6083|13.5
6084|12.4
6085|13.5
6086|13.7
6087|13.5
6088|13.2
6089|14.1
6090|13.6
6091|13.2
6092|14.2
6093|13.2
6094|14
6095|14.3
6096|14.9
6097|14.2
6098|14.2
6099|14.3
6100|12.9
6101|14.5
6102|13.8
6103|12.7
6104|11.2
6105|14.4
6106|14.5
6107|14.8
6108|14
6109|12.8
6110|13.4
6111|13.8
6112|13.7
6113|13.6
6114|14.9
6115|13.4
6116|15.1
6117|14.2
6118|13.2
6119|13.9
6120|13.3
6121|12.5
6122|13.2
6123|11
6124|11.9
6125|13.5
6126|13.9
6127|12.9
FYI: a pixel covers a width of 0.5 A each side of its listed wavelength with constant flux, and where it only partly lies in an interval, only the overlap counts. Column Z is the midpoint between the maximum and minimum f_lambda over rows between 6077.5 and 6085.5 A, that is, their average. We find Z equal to 13.3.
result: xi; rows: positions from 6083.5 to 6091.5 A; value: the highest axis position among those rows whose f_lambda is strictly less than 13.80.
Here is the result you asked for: 6091 A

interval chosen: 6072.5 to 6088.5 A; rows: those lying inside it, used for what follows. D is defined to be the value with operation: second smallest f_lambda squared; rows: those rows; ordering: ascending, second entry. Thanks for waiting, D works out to 161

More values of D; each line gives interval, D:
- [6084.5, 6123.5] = 125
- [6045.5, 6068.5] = 166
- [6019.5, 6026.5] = 164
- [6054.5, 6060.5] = 174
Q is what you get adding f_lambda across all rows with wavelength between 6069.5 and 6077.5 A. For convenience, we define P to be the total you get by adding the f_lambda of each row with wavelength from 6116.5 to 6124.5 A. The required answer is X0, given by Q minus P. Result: 9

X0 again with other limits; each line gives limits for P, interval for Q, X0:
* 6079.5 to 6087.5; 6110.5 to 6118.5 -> 5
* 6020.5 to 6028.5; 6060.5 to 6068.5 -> 5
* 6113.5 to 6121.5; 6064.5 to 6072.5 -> 0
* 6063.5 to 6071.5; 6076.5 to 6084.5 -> -3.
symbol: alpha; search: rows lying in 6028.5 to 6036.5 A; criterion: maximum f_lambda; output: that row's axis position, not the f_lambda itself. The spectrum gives 6036 A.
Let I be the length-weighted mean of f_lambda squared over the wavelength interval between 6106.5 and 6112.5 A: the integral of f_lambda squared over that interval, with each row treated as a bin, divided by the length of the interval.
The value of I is 189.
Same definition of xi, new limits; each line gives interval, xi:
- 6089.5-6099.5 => 6093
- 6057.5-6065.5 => 6065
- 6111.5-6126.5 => 6125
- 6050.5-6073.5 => 6070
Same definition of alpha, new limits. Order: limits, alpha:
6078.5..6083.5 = 6080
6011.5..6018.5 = 6016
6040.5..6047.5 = 6047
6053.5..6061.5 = 6054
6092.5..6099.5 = 6096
